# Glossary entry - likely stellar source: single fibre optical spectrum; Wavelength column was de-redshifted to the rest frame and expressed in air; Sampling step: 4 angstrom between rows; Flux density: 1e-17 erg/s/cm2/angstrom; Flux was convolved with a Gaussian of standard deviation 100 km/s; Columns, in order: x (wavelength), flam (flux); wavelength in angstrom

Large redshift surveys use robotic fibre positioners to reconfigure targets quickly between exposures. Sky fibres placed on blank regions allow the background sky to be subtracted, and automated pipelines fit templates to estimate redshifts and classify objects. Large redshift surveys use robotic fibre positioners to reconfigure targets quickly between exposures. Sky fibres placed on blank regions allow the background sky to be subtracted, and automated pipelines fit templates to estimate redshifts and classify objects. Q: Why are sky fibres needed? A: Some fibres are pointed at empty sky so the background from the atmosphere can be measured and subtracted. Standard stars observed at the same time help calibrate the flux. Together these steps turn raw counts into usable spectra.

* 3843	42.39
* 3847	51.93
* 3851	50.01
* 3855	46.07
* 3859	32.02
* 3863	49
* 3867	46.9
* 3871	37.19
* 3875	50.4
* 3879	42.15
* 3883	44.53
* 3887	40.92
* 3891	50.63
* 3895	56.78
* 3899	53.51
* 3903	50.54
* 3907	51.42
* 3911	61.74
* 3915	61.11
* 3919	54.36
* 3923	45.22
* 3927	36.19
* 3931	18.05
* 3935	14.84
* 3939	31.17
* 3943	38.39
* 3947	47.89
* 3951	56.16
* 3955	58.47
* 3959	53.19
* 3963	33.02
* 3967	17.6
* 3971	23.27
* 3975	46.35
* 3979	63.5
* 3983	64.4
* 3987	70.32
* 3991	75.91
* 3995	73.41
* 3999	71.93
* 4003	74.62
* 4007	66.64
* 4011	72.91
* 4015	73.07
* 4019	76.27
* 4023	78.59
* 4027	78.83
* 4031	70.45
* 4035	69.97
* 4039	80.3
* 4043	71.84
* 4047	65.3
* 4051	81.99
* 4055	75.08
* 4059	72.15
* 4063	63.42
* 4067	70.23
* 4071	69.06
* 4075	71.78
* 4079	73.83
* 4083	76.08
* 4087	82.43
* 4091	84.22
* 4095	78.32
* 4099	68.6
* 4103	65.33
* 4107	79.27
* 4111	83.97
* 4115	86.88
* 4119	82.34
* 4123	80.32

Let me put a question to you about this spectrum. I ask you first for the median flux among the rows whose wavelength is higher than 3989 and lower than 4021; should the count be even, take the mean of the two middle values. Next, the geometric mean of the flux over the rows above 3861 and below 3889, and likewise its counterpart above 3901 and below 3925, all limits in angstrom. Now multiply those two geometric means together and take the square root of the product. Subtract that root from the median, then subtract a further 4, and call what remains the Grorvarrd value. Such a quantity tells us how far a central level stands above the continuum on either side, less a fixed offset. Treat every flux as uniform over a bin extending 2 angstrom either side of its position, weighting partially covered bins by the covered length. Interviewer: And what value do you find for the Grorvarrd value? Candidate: 20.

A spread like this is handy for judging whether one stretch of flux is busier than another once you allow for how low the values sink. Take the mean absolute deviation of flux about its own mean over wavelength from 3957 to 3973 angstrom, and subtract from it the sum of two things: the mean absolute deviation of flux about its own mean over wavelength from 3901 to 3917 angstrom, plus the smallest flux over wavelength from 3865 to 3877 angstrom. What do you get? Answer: -31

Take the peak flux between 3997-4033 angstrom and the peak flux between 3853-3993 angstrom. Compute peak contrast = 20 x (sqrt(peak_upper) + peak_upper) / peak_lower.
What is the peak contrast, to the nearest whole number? 23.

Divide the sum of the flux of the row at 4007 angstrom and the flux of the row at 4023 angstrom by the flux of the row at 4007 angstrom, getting 2.18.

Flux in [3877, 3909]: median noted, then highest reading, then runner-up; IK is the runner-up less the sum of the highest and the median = -54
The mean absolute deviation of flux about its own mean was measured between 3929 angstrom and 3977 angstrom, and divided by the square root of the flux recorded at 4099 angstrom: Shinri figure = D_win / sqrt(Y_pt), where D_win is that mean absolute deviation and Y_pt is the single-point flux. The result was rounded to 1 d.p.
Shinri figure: 1.6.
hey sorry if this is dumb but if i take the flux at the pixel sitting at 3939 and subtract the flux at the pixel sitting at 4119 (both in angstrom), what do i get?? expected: -51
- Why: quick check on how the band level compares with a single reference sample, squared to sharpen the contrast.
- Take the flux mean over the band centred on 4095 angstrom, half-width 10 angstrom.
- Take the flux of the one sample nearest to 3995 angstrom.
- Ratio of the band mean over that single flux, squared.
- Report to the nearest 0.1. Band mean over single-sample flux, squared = 1.1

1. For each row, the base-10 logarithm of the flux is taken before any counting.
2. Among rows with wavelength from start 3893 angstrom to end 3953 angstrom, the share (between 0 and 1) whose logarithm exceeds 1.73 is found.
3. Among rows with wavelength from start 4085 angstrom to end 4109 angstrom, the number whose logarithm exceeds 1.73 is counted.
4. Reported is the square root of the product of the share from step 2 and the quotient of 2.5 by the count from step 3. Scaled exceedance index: 0.37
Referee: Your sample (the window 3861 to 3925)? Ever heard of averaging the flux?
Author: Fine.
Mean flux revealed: 50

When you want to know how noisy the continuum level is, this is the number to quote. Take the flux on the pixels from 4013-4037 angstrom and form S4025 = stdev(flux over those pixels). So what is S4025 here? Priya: 4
